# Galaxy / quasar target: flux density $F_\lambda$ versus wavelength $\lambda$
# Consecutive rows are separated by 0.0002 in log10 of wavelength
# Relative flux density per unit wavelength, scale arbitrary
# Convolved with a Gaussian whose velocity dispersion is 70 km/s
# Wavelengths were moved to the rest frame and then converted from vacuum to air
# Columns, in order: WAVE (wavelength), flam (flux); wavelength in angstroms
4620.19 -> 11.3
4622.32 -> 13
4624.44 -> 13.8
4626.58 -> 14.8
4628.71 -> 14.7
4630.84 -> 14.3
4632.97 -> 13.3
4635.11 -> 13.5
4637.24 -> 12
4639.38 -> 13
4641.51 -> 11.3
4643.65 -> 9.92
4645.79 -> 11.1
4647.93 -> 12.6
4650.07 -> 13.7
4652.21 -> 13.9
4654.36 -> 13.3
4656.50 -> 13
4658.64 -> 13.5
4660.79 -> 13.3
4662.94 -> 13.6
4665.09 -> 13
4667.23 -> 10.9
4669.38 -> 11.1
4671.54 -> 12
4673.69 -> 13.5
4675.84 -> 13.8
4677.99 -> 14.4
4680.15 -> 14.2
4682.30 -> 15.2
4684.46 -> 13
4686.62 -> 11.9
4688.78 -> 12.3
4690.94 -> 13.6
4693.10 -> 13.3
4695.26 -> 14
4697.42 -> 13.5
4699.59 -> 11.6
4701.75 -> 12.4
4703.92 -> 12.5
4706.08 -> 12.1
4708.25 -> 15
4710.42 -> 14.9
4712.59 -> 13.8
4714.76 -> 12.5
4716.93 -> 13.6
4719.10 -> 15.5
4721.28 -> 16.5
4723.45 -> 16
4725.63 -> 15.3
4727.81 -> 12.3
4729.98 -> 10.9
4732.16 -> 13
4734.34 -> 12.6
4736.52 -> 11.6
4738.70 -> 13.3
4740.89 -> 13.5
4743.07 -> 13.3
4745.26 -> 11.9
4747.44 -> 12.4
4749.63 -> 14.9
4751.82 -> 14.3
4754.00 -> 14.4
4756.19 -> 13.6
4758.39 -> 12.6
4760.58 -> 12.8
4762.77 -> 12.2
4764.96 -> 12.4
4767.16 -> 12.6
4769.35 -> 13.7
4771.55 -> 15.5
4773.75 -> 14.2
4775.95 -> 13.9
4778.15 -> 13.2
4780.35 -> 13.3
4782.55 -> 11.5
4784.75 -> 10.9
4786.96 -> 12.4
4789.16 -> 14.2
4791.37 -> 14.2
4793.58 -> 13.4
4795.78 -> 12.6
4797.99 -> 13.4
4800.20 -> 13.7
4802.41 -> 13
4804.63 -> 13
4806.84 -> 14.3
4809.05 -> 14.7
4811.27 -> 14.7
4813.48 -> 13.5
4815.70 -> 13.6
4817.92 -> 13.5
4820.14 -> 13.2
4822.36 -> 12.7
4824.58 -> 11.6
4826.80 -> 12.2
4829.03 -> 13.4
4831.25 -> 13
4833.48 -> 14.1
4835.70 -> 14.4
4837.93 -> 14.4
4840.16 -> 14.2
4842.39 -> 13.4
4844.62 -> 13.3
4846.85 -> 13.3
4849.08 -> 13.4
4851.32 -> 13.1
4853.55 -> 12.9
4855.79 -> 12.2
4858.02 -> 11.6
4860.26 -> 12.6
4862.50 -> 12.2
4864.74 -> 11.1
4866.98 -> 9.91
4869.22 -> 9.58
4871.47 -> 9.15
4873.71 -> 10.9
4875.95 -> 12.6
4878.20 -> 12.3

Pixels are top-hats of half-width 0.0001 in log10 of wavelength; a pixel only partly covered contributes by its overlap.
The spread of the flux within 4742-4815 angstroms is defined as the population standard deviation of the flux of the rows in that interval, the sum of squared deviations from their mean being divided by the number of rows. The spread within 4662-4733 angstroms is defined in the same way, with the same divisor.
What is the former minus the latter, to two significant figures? -0.41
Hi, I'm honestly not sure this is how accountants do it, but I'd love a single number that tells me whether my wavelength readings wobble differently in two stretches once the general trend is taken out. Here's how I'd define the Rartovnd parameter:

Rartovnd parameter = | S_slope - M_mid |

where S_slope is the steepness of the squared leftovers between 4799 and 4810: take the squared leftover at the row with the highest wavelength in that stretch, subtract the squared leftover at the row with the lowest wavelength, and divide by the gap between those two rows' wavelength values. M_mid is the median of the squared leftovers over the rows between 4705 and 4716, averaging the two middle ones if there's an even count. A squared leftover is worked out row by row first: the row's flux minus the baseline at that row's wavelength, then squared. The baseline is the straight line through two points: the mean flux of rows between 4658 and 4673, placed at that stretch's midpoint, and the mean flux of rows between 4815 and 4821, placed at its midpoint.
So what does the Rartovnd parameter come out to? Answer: 0.9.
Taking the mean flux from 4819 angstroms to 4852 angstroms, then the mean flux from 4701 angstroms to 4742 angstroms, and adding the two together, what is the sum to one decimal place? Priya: 26.9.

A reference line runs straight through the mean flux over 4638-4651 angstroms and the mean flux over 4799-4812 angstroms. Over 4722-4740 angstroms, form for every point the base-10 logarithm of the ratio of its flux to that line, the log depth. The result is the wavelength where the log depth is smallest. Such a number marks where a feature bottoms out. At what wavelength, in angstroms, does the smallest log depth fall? 4729.98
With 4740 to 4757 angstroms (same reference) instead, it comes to 4745.26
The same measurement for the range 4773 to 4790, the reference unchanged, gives 4784.75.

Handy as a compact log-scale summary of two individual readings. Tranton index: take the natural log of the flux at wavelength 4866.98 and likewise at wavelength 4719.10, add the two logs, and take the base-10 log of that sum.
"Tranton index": 0.702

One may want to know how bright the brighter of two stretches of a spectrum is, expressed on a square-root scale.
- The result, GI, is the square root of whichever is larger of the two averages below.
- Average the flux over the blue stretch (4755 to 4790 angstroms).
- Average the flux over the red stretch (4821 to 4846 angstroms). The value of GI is 3.65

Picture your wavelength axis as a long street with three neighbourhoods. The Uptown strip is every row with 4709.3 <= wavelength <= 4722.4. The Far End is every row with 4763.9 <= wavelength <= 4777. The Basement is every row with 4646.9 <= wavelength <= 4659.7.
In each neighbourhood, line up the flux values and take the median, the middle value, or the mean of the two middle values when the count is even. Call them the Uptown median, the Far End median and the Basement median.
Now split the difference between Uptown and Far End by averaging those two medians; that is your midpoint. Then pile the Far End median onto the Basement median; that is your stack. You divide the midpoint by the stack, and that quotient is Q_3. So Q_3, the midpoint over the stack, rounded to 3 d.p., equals 0.517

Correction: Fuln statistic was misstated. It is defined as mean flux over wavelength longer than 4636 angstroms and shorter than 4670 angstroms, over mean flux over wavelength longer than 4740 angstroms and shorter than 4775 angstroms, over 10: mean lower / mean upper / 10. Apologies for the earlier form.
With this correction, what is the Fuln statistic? 0.093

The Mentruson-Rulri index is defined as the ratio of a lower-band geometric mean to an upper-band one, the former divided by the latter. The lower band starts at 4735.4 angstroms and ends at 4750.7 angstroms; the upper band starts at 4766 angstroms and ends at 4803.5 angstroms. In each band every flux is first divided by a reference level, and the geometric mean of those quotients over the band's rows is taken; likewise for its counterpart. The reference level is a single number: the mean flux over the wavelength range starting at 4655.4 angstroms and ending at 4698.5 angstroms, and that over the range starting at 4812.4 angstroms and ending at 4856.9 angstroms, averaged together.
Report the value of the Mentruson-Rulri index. 0.98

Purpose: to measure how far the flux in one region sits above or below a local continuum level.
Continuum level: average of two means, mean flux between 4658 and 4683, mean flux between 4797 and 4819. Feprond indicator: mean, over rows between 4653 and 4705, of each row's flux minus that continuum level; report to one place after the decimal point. -0.4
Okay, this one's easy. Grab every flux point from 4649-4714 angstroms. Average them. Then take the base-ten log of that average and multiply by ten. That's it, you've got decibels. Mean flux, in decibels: 11.2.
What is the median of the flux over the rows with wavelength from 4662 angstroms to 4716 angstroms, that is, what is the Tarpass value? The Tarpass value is 13.3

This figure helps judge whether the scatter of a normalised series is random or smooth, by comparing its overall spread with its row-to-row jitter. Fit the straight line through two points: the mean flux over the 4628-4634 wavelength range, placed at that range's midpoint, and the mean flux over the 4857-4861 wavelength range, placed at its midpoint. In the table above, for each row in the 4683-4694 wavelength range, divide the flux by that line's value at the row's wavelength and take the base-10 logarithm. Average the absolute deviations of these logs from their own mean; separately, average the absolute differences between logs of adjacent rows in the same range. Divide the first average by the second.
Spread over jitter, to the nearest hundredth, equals 0.75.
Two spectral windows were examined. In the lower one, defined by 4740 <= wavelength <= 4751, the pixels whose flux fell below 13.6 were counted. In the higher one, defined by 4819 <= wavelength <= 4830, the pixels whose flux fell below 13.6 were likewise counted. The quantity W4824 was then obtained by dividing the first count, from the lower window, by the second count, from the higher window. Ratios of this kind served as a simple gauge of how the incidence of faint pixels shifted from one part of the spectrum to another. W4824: 0.80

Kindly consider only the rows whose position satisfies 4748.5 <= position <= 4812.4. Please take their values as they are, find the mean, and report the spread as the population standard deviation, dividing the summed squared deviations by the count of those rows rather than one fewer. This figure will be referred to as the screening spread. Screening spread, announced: 1.03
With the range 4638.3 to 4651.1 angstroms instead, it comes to 1.28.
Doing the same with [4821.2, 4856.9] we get 0.78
